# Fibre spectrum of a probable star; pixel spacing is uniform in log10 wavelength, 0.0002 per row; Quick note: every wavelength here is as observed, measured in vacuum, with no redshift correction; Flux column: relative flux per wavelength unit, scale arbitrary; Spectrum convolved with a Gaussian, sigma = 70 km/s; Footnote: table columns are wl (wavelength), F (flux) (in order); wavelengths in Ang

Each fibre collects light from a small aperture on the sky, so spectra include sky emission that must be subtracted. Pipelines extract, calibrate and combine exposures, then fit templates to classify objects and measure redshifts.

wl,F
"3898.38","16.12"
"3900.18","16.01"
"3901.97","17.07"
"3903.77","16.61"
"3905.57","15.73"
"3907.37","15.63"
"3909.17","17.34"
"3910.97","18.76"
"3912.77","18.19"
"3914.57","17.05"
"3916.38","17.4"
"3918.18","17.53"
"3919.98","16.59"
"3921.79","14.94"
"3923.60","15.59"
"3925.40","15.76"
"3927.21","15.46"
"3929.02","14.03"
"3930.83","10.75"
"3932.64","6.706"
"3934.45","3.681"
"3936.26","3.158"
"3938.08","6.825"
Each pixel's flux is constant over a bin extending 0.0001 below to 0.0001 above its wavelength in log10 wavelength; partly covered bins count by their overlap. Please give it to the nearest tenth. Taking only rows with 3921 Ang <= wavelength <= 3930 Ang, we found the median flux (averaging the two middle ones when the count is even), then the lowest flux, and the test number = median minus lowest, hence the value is 1.4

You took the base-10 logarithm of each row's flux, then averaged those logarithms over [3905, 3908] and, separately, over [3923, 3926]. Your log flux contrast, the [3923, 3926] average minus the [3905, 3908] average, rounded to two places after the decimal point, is 0.00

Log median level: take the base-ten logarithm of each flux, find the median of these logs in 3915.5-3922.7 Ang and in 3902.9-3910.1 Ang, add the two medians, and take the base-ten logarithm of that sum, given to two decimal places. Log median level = 0.39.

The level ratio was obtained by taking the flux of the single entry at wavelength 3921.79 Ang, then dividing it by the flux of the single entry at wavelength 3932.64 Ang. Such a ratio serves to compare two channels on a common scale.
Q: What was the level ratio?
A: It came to 2.2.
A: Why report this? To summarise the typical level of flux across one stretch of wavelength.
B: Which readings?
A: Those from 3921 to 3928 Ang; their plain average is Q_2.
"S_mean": 15.4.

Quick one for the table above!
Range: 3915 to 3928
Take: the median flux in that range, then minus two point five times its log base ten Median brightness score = -2.99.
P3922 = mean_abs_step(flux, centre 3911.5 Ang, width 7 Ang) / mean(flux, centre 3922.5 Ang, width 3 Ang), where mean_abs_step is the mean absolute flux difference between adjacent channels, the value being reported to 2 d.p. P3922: 0.07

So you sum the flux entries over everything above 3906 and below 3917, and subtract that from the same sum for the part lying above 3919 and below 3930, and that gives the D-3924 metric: -12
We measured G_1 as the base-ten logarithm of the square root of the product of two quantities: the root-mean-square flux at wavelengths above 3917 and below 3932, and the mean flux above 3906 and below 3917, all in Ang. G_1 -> 1.21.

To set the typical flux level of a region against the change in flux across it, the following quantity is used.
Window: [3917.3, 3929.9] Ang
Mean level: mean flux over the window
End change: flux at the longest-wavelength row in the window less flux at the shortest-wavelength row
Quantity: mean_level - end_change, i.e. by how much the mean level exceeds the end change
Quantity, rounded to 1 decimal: 19.2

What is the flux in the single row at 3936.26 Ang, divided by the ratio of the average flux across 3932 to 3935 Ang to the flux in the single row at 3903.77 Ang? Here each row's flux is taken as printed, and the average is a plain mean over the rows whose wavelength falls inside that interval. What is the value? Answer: 10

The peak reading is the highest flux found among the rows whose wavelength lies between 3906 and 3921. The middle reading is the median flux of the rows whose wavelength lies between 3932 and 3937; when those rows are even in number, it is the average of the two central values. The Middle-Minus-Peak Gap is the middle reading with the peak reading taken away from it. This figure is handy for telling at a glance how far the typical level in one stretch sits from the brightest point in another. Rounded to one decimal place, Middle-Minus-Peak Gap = -15.1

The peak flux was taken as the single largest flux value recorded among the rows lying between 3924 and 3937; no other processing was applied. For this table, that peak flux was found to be 15.76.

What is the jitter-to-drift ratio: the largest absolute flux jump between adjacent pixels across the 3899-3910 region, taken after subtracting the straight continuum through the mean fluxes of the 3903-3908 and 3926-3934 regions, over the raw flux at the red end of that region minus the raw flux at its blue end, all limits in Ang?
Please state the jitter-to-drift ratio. 1.5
